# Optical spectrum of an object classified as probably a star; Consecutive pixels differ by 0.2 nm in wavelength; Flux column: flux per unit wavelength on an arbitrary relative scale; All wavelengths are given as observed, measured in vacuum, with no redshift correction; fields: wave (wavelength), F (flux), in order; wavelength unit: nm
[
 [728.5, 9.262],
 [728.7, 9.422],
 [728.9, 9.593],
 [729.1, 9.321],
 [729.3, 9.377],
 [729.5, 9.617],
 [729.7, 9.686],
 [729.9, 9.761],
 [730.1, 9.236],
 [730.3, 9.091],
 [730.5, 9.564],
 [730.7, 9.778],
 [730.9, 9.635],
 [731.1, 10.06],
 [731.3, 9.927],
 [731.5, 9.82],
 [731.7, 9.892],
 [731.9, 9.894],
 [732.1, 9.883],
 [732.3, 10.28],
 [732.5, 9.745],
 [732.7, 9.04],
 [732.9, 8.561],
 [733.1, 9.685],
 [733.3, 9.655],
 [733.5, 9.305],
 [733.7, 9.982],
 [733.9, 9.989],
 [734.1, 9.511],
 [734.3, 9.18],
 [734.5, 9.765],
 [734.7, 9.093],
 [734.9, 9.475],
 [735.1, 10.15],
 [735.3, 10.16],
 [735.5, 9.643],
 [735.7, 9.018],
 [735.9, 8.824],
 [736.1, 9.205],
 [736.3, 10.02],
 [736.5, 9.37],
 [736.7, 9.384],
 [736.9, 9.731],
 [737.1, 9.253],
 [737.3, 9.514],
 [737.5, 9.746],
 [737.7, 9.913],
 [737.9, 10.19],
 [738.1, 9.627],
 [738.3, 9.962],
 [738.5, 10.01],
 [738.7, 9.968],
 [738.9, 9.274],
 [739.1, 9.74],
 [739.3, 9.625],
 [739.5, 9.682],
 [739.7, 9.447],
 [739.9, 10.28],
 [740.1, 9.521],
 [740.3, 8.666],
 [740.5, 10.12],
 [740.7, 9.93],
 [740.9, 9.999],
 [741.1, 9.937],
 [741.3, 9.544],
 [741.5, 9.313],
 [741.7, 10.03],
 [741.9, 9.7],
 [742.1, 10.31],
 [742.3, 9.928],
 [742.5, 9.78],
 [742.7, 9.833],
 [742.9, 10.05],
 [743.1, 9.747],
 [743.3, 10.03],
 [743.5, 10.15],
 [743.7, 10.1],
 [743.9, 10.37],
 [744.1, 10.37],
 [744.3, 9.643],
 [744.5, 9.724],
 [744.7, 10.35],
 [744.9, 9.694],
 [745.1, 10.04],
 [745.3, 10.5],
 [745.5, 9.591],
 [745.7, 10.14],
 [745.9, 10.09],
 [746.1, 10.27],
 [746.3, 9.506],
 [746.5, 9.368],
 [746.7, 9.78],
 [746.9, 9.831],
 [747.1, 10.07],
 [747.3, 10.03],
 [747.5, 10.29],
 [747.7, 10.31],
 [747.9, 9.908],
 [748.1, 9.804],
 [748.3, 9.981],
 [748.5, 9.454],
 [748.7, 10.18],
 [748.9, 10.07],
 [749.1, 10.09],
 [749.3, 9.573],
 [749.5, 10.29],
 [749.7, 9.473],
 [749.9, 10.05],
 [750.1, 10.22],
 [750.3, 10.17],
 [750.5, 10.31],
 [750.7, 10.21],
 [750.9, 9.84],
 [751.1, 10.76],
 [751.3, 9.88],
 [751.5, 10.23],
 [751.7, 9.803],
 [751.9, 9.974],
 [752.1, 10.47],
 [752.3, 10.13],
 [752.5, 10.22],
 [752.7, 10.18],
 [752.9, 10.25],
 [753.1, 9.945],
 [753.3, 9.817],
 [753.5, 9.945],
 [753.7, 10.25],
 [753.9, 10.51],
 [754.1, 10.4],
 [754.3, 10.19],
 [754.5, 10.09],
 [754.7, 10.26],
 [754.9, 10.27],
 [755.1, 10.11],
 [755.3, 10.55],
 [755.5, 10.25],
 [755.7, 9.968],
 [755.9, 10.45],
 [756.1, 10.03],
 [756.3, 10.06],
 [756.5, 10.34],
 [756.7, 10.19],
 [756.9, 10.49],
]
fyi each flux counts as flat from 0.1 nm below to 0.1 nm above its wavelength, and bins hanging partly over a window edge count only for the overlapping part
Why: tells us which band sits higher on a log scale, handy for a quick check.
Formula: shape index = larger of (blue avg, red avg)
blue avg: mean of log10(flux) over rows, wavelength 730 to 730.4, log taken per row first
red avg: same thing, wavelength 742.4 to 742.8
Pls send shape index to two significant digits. 0.99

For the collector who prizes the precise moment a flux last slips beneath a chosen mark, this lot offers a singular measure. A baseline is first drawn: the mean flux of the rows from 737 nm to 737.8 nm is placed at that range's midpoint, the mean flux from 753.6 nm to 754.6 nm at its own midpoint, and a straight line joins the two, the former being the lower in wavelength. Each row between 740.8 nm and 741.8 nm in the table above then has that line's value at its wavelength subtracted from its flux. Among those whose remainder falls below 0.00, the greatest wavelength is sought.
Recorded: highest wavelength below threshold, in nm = 741.5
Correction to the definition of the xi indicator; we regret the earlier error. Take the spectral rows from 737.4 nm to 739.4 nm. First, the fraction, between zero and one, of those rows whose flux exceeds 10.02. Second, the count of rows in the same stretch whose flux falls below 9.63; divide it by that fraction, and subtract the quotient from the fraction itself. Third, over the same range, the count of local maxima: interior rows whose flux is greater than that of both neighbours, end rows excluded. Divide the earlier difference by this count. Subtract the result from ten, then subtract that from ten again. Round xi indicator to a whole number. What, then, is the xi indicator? -10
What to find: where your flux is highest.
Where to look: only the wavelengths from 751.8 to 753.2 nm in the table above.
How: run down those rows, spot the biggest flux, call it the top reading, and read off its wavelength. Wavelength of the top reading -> 752.1 nm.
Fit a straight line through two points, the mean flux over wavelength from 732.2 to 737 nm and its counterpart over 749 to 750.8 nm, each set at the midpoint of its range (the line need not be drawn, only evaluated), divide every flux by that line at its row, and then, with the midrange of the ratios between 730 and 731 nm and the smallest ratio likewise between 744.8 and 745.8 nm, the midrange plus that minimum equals 1.97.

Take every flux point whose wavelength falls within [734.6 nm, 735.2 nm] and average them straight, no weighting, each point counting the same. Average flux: 9.6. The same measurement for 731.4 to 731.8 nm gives 9.9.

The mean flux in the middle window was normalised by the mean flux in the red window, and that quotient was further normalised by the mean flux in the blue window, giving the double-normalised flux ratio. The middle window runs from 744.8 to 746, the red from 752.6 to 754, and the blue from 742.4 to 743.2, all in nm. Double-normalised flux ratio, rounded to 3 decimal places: 0.100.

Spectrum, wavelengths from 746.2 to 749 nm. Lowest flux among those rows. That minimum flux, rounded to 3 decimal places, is 9.368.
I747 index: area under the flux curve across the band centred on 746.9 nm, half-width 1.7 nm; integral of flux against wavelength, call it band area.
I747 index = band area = 33.8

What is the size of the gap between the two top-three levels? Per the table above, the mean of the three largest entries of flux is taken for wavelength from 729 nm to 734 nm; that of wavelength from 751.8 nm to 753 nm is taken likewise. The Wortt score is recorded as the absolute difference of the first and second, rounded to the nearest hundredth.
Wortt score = 0.20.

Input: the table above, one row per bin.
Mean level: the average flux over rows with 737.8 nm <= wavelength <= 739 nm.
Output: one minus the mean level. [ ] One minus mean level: -8.8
